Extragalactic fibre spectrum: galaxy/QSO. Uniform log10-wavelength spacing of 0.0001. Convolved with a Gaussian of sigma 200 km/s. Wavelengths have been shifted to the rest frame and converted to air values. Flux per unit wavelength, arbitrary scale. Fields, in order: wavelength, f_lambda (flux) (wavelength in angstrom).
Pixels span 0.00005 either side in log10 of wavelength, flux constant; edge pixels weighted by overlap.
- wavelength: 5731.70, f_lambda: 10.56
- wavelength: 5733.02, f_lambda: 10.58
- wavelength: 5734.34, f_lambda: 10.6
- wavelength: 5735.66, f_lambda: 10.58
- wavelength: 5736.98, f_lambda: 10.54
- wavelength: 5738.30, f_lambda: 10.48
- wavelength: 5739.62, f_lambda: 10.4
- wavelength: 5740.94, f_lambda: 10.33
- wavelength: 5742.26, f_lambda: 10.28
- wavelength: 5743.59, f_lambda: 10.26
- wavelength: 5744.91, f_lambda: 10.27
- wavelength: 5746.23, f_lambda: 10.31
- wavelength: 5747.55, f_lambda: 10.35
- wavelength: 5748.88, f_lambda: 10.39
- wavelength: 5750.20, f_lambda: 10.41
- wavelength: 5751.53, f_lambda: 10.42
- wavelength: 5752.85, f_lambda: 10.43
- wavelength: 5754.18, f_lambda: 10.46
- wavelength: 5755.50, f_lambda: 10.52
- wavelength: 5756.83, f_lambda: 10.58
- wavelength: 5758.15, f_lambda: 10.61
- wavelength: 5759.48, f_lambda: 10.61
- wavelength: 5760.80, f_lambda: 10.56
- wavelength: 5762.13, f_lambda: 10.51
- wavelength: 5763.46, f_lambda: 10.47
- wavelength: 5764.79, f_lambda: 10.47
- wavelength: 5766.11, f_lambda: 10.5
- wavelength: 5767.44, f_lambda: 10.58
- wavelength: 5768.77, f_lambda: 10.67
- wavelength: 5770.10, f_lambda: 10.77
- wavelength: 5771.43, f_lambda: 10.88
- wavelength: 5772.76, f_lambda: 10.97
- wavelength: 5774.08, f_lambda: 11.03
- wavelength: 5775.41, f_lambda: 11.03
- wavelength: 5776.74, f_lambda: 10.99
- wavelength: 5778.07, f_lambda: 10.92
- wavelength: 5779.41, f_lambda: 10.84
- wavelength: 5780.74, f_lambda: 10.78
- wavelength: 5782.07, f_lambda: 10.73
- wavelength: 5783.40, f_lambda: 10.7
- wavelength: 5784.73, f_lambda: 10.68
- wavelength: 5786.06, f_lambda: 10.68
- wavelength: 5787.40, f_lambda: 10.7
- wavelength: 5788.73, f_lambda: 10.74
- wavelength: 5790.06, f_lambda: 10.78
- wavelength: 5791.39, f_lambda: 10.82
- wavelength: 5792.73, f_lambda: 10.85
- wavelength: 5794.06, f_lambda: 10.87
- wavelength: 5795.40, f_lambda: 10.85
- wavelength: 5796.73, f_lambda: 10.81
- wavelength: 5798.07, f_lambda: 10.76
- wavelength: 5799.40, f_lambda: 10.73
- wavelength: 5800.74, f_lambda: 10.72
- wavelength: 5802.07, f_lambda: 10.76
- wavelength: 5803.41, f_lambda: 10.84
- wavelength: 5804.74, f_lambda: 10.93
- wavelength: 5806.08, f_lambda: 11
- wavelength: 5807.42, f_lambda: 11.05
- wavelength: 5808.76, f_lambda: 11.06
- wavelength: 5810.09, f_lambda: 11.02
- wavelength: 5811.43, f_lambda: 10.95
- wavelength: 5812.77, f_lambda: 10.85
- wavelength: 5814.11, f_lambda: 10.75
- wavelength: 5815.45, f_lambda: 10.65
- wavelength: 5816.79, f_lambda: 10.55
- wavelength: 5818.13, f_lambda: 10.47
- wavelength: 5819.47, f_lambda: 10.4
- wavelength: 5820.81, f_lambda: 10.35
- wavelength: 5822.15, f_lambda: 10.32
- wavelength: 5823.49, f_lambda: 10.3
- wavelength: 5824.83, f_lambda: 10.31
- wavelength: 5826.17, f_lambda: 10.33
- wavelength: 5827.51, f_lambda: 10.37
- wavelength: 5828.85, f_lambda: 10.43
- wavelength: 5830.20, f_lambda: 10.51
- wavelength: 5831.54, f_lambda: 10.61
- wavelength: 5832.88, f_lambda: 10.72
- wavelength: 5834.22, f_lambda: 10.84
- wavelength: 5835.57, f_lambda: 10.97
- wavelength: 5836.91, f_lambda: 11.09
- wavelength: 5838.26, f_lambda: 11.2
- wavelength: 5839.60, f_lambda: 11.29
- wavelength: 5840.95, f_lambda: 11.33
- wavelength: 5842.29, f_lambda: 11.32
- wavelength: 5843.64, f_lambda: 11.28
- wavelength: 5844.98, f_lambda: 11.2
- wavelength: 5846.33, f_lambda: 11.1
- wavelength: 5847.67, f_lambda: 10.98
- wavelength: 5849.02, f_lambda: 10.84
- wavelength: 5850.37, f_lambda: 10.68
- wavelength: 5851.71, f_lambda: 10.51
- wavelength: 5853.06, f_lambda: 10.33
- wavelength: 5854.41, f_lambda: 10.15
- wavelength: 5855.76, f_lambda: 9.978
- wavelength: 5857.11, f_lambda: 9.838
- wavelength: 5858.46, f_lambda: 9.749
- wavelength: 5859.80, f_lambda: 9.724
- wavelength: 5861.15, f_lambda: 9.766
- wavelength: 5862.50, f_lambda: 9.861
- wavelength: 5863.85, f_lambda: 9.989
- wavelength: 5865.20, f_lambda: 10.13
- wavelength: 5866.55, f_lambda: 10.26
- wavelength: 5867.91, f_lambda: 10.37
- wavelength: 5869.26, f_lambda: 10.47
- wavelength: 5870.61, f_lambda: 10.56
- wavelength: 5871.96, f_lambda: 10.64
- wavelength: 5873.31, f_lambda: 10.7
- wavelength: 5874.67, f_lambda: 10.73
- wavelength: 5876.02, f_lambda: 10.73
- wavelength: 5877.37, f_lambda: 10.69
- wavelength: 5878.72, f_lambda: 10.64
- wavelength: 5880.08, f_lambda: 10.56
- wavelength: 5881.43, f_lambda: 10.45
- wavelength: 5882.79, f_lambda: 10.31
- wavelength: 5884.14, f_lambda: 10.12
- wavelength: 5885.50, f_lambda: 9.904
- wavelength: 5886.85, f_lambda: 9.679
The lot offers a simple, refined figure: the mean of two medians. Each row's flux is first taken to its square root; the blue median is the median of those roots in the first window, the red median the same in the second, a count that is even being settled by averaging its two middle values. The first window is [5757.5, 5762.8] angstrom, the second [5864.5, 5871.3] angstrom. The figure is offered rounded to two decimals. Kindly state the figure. 3.24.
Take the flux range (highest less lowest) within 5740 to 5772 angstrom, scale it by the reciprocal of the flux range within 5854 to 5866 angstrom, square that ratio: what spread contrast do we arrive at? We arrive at 2.1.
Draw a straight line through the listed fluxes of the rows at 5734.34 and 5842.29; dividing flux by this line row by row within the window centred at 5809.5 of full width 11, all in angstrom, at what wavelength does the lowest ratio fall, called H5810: 5814.11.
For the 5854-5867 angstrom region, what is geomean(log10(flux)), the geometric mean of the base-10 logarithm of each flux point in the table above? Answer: 1.00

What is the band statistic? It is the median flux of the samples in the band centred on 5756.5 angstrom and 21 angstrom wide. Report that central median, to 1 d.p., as 10.5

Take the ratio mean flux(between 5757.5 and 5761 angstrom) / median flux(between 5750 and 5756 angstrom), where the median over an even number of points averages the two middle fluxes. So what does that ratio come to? 1.02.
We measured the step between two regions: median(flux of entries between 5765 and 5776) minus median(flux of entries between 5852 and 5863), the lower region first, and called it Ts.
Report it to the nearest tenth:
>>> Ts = 1.0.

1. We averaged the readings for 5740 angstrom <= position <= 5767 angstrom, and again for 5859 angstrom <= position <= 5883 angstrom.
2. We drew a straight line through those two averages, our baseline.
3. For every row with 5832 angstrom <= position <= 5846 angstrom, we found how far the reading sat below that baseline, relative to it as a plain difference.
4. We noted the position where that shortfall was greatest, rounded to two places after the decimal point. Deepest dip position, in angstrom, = 5832.88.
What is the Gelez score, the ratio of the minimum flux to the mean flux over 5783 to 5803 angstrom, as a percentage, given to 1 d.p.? 99.2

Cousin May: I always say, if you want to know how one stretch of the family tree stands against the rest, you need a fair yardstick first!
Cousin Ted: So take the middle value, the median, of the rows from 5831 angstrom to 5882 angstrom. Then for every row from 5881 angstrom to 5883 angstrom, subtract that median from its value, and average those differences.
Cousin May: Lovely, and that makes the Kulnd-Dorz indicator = -0.3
